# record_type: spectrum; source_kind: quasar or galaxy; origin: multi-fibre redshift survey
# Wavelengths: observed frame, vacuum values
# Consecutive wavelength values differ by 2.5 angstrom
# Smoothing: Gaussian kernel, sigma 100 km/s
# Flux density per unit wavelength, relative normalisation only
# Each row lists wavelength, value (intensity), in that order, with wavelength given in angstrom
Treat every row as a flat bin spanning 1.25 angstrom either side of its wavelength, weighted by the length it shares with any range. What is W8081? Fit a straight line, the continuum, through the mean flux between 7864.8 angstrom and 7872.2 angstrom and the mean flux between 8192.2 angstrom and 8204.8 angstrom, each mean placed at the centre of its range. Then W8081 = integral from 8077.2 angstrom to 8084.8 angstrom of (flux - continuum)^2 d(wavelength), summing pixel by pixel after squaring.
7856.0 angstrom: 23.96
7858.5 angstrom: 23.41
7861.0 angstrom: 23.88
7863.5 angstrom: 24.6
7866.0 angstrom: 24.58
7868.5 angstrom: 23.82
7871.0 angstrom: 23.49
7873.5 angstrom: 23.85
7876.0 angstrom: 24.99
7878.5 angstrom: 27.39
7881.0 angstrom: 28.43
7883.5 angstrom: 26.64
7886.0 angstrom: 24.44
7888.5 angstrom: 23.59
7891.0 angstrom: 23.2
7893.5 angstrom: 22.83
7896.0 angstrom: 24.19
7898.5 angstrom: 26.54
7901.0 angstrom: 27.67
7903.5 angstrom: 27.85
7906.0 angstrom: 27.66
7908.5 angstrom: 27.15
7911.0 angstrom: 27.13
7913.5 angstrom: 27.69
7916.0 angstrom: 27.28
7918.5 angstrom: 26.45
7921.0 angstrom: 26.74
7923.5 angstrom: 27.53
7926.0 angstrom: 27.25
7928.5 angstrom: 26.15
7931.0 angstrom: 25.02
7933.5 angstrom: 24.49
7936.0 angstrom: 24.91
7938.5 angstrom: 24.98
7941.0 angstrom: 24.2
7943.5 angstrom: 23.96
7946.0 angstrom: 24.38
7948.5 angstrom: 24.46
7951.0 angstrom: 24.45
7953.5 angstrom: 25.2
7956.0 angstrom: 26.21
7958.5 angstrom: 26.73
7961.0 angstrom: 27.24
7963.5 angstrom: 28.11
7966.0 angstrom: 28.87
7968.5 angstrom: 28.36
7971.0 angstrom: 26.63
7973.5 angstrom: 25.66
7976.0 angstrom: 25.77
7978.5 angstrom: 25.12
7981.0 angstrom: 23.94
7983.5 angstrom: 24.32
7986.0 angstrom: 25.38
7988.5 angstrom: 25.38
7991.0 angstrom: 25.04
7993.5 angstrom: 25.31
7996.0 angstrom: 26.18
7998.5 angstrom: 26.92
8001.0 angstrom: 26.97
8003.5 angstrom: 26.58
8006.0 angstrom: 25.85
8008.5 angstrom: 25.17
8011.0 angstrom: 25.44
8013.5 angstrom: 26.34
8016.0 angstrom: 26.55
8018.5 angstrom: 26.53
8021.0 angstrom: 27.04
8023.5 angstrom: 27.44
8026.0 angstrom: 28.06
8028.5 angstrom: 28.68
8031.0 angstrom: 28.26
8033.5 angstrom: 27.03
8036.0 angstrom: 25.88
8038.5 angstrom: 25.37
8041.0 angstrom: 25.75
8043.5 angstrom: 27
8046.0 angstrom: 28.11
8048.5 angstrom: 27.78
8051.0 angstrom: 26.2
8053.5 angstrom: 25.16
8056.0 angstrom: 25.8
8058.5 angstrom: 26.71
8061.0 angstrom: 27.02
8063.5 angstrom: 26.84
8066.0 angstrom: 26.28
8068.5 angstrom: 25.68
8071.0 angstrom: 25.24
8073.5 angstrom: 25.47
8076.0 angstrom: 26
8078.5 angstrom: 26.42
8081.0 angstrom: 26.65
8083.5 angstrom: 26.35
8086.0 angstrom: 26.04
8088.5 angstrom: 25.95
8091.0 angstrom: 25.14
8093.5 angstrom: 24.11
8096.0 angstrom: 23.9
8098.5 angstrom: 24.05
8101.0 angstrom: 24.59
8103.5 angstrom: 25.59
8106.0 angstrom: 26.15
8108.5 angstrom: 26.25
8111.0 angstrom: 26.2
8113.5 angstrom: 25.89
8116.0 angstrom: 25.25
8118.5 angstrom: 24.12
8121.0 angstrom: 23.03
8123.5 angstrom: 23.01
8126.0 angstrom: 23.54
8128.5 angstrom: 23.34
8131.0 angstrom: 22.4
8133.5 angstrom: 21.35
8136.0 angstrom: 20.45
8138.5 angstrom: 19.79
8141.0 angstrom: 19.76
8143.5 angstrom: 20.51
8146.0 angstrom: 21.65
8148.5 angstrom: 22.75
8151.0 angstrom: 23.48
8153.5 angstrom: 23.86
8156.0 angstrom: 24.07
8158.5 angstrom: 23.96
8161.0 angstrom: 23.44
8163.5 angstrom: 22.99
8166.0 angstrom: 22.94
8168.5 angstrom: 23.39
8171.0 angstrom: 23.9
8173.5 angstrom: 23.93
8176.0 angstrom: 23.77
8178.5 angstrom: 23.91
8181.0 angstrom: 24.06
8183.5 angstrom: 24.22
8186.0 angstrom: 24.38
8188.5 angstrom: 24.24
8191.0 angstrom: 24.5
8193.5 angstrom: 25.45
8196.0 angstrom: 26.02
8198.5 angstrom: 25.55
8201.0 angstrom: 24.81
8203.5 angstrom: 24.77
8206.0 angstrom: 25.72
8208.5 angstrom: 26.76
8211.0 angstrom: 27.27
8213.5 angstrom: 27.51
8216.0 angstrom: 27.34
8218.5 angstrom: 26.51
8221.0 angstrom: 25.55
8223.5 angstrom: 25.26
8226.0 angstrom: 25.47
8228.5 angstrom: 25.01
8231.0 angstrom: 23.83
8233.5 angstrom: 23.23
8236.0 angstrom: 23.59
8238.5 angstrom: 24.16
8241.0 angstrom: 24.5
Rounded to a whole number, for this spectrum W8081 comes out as 20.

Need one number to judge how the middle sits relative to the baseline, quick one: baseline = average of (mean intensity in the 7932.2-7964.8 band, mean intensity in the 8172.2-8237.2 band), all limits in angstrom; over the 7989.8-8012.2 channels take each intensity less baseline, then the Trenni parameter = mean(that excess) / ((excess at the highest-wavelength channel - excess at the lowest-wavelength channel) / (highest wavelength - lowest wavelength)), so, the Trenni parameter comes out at 36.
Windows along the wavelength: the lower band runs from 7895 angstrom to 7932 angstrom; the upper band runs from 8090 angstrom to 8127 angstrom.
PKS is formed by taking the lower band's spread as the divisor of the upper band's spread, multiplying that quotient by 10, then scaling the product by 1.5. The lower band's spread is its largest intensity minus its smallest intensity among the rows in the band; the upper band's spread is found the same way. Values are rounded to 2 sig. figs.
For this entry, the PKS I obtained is 13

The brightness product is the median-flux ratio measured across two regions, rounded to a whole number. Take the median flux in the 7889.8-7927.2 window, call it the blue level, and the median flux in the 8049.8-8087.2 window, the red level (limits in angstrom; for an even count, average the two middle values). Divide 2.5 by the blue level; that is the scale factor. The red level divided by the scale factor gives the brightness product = 285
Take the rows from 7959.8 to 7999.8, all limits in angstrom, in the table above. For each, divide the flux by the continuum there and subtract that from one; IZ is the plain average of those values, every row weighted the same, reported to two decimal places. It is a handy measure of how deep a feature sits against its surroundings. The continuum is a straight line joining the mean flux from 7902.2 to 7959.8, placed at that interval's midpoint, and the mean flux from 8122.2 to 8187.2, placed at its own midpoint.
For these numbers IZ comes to -0.03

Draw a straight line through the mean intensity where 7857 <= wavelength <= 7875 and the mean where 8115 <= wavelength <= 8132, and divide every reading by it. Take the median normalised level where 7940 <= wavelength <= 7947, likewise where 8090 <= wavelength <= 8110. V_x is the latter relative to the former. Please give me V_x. 1.04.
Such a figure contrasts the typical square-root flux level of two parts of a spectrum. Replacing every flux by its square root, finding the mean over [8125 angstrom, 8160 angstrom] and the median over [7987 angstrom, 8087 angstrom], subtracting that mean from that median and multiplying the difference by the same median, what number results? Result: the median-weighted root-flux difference 2.2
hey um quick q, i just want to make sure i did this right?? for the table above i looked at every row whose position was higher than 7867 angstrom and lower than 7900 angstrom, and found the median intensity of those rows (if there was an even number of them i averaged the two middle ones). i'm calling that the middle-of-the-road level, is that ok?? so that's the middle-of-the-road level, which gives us 24.2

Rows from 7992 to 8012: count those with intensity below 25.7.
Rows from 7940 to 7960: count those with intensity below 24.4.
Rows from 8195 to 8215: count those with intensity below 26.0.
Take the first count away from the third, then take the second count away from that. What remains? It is -2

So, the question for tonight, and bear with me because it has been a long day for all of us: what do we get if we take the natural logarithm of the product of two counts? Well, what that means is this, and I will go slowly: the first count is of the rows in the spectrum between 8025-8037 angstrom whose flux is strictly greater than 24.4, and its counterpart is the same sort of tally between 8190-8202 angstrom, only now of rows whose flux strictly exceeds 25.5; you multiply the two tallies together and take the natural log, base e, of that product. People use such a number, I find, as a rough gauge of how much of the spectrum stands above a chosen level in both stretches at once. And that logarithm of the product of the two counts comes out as 2.3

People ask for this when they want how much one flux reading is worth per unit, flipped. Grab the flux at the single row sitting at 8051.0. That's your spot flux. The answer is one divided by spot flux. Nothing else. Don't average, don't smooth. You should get 0.038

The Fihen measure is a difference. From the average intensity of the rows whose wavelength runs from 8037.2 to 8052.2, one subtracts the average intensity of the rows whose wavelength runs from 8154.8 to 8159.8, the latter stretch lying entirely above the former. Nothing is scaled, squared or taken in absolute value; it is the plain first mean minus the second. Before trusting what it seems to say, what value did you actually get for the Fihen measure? 2.7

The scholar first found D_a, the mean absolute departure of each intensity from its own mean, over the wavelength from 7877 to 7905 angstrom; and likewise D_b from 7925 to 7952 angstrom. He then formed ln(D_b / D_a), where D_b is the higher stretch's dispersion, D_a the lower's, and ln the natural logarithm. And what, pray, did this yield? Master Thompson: -1.0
